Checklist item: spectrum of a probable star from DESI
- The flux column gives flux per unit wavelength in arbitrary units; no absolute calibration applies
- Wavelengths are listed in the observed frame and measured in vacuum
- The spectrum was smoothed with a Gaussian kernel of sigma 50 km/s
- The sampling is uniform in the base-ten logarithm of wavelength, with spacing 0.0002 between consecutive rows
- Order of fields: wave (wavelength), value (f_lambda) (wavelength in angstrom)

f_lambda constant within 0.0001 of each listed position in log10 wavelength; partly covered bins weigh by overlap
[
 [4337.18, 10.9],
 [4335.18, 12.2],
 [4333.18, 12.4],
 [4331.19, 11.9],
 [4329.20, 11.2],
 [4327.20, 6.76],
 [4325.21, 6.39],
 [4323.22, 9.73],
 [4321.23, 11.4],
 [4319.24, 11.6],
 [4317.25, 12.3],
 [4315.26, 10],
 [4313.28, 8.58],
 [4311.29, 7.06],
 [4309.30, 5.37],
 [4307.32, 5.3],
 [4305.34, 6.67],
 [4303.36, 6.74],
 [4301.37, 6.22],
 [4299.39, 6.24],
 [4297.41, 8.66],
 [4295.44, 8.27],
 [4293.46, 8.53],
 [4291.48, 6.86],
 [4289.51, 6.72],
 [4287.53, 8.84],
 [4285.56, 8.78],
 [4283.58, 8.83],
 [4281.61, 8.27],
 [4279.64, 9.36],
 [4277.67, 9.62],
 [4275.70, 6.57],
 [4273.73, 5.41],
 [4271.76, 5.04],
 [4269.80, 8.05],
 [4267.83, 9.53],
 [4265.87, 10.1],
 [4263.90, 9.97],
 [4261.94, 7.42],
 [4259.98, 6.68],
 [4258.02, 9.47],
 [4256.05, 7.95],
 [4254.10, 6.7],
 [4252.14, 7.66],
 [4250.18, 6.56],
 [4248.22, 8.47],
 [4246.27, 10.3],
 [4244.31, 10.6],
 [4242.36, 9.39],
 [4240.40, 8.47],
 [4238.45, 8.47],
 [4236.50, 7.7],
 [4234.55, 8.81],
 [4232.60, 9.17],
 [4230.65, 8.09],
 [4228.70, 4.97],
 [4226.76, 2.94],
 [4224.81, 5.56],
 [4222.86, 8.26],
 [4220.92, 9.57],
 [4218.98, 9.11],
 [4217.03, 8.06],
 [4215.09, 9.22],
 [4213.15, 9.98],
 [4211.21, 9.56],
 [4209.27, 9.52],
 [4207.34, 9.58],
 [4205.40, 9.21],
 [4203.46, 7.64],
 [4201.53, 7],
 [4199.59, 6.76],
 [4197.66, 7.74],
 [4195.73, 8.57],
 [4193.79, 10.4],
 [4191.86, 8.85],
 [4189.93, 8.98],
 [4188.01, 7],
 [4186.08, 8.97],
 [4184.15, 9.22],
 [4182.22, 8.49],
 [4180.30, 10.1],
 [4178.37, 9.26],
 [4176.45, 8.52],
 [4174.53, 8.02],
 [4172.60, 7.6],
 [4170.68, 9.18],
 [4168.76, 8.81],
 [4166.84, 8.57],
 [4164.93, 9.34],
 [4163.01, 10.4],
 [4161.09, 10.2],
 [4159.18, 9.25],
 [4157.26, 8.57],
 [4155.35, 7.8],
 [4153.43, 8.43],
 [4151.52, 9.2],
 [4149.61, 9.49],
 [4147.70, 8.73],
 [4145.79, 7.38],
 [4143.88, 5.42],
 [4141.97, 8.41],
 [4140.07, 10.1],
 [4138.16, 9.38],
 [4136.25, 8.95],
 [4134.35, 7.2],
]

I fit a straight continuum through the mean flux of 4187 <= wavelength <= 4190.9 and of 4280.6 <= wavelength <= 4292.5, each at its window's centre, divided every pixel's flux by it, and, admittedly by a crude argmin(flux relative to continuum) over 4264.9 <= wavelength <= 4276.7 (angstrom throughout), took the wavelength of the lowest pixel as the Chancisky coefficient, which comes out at 4271.76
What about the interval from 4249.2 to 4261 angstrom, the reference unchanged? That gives 4250.18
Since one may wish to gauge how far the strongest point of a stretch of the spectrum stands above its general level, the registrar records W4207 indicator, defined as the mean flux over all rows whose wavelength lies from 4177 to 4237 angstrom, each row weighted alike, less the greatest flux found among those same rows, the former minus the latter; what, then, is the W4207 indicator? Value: -2.1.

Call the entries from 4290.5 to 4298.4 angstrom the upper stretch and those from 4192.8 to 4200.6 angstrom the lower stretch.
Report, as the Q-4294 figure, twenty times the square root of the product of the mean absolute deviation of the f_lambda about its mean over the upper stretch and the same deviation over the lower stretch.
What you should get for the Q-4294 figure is 17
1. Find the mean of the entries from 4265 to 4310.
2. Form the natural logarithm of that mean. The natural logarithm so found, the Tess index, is 2.02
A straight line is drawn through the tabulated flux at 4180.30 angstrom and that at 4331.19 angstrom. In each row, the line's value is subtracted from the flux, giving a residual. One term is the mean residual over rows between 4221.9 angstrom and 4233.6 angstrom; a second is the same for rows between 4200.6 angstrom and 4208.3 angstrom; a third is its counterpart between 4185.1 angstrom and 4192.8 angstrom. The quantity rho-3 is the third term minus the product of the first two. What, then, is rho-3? -10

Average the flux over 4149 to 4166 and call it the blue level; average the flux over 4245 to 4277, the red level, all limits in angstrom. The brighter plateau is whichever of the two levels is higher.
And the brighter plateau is 9.2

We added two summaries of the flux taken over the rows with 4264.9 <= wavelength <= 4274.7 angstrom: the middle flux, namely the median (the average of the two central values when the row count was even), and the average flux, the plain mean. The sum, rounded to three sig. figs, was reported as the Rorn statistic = 15.7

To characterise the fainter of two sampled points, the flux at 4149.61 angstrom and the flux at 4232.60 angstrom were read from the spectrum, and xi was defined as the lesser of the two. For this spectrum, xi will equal 9.17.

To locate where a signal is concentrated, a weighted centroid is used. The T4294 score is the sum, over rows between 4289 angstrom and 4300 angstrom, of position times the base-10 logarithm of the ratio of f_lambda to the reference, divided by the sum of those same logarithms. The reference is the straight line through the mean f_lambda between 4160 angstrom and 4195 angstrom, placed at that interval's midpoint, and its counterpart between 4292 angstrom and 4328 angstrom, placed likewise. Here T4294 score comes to 4293.8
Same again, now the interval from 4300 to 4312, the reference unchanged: 4306.5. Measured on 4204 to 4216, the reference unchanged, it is 4210.6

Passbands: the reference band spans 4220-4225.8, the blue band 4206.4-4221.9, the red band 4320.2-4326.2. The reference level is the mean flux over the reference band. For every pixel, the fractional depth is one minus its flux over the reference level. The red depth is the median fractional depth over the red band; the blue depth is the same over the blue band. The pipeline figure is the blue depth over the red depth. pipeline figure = 0.90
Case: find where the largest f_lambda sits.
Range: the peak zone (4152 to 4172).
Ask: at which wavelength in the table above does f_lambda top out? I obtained 4163.01 angstrom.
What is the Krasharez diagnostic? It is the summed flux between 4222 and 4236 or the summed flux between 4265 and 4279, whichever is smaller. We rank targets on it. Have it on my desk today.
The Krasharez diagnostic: 48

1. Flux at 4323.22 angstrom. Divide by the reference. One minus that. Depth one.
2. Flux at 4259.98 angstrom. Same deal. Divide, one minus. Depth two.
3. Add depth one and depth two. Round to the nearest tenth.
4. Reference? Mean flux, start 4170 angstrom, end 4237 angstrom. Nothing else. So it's 0.0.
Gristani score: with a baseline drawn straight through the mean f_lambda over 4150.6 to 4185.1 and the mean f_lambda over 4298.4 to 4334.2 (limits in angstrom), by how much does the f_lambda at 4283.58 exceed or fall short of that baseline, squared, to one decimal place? 0.0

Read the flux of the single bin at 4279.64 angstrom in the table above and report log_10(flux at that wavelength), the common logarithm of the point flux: 0.97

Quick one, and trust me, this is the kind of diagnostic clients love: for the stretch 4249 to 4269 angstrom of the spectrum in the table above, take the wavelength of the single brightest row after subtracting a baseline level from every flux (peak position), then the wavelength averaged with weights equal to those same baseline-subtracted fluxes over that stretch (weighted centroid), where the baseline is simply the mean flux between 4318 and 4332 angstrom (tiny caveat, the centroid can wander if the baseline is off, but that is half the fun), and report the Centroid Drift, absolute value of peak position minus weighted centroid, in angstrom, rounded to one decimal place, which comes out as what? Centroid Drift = 10.2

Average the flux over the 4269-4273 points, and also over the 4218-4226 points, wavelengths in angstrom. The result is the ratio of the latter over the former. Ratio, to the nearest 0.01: 1.24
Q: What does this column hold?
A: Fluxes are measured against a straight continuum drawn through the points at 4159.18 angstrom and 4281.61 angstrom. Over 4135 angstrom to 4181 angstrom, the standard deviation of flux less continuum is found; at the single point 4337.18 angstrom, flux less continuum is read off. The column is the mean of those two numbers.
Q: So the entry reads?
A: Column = 2.1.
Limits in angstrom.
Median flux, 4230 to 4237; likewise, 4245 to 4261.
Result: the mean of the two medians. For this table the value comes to 8.1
